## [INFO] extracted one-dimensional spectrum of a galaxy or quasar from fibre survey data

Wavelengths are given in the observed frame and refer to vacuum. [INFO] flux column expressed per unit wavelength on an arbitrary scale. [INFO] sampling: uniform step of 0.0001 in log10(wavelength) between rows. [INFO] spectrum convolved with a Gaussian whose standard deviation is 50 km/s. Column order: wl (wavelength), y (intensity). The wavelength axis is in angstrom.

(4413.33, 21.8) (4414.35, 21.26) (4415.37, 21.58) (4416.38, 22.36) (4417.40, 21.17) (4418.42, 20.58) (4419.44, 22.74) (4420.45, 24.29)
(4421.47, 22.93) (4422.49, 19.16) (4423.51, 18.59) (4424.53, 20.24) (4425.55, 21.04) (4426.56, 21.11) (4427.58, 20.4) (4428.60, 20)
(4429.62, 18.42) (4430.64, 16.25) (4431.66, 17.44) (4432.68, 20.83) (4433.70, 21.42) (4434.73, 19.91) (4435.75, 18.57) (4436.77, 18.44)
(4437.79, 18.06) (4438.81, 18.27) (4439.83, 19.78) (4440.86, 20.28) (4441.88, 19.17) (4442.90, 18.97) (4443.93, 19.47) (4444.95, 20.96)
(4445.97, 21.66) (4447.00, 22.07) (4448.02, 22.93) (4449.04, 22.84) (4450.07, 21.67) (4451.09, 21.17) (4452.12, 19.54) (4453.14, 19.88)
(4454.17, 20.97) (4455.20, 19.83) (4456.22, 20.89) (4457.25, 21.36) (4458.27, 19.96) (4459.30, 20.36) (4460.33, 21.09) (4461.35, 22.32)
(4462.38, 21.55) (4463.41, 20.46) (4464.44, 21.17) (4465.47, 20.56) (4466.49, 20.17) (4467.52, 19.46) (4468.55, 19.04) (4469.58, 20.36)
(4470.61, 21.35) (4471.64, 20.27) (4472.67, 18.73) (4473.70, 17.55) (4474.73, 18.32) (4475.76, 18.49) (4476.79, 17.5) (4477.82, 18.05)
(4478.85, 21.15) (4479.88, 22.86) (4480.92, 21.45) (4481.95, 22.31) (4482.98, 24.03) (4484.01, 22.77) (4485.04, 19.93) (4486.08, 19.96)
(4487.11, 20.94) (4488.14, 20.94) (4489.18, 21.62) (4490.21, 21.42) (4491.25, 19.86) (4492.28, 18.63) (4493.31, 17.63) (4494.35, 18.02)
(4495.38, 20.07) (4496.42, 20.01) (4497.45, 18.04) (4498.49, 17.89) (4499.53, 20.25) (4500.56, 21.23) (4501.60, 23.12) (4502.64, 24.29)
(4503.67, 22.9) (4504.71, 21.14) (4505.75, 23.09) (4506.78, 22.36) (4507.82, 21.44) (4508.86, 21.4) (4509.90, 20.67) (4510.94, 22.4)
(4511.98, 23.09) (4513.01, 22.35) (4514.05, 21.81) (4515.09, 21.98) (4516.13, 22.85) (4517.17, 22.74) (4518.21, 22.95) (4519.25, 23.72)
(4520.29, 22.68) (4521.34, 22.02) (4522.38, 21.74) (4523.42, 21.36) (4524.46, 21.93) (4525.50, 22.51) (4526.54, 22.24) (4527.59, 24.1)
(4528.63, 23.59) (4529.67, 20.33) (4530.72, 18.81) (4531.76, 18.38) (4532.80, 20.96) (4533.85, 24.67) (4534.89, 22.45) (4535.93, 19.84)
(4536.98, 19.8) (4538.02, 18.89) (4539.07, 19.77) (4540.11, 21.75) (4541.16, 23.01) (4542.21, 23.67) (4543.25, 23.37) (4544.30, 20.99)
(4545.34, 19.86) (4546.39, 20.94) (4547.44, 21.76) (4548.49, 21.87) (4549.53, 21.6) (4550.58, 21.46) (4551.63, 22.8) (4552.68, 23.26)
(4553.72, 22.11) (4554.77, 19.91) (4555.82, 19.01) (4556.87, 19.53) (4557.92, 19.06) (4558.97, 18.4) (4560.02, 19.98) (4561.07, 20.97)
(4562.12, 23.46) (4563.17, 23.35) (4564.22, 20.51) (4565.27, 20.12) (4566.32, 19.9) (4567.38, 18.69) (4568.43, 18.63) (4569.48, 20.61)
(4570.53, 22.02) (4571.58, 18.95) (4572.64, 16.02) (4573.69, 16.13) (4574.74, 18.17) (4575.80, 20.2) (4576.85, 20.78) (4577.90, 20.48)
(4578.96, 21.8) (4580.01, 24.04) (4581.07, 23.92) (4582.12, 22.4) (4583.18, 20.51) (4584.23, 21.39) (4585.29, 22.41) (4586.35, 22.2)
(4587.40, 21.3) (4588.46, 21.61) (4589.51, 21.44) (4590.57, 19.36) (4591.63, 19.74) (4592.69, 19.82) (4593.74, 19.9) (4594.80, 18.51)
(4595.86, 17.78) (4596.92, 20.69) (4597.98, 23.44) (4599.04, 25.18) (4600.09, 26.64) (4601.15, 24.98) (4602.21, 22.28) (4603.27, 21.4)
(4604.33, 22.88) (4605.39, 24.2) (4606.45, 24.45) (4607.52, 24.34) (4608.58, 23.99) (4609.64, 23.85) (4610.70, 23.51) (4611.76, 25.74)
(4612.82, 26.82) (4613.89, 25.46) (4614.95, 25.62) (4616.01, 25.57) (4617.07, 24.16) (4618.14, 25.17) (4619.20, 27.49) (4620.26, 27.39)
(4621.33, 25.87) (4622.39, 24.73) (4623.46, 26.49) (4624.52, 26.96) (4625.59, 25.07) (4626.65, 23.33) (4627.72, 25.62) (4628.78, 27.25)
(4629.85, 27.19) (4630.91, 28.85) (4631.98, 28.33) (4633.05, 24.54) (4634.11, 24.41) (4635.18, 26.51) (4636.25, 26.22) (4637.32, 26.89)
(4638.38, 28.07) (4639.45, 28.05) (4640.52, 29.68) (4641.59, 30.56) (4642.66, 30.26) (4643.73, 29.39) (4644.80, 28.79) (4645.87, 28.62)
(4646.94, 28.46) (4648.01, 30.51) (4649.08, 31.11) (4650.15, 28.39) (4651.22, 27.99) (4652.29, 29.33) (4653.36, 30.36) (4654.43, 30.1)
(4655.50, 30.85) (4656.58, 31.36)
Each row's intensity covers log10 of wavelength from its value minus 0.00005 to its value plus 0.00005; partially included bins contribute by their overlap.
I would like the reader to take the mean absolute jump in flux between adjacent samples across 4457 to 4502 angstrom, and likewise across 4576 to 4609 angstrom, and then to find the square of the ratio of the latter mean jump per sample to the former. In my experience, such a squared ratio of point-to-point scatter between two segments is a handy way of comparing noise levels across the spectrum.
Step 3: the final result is 1.1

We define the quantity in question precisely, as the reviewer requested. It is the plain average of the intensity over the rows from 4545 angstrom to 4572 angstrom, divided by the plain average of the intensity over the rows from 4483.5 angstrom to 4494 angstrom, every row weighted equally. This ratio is 1.02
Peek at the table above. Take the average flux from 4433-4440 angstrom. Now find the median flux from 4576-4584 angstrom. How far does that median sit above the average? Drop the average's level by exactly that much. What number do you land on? 16.6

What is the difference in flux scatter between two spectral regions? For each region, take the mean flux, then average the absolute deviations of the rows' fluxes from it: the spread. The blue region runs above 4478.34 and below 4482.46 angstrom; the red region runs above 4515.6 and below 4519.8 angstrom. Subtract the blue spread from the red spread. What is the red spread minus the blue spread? -0.3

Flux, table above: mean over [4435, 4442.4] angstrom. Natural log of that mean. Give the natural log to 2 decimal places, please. 2.94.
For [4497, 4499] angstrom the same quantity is 2.89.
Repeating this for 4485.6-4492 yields 3.03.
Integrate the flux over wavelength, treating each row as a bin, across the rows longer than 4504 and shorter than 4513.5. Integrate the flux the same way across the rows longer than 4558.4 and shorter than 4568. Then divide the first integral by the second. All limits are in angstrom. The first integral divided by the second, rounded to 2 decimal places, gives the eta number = 1.06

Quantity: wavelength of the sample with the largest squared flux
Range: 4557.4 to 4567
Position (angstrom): 4562.12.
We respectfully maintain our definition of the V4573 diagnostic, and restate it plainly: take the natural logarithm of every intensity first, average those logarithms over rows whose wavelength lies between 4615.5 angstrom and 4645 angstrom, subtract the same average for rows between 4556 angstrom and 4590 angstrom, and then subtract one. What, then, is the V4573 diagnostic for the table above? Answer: -0.73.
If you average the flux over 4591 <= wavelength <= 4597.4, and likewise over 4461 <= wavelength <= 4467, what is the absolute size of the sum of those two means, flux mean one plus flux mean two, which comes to 40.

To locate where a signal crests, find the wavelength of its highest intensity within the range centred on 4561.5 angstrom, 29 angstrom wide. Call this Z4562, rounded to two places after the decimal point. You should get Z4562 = 4562.12 angstrom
